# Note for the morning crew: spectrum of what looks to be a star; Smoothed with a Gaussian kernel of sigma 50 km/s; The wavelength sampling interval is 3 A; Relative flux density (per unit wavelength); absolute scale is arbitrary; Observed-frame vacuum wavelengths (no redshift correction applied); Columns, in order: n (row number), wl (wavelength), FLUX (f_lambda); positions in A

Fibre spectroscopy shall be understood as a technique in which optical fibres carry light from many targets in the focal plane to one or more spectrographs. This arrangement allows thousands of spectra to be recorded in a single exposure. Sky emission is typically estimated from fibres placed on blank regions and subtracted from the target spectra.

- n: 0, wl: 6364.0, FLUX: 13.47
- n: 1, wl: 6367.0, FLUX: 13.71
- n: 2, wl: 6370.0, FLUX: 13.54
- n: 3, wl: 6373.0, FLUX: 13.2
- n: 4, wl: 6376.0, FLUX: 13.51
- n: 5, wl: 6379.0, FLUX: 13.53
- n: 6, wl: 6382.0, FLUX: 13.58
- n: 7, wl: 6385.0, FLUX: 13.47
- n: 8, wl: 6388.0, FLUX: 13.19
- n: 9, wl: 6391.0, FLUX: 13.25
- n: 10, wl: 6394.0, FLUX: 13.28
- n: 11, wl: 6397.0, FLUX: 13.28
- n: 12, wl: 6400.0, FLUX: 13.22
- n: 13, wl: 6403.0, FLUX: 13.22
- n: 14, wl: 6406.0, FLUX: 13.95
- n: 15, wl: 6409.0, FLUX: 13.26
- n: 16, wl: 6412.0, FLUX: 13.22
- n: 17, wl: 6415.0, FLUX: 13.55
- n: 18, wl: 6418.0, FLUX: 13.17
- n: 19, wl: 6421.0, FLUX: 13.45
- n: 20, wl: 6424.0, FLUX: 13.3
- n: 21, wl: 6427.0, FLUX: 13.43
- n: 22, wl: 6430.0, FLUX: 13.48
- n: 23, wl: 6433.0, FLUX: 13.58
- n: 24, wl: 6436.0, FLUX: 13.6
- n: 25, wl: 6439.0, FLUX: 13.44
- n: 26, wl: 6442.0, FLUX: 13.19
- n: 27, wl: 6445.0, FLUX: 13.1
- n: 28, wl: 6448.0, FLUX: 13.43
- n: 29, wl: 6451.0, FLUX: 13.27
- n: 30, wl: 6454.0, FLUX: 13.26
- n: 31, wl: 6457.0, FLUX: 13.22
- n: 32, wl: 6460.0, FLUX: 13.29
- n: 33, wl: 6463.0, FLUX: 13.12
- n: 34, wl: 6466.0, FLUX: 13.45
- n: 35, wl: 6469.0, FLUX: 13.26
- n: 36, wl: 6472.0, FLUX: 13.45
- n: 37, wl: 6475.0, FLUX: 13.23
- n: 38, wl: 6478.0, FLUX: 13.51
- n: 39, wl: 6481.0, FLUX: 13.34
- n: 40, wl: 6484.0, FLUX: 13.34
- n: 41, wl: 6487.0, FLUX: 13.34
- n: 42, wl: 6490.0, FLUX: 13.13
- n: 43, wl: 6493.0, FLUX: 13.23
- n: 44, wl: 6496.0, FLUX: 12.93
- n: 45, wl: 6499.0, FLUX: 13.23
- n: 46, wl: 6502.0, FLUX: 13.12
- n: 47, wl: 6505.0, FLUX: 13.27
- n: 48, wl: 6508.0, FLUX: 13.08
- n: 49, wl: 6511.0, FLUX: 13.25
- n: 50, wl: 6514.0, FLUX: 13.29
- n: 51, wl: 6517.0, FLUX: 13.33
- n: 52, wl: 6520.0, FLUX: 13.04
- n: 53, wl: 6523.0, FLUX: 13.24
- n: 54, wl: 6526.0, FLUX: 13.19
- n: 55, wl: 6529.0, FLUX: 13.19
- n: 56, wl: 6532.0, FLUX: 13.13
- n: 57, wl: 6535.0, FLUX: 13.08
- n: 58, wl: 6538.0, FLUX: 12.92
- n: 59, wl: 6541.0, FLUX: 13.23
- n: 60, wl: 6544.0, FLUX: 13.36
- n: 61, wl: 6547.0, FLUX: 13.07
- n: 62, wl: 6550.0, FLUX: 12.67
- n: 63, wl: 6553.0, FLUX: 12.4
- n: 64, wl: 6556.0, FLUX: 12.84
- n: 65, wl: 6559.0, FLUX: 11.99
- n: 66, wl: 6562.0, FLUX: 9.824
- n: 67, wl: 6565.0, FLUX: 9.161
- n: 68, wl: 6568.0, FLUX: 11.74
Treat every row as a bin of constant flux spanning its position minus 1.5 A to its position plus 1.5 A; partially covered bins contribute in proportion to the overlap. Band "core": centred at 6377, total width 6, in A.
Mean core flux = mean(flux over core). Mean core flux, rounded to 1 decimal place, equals 13.5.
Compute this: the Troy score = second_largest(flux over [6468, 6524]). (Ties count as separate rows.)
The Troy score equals 13.45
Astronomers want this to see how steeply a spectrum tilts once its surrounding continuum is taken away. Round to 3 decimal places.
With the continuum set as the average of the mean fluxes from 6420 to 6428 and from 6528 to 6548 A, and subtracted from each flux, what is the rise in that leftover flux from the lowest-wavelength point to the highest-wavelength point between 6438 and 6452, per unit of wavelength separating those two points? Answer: -0.014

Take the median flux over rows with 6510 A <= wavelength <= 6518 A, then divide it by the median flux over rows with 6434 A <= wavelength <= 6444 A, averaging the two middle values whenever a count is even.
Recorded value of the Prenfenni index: 0.99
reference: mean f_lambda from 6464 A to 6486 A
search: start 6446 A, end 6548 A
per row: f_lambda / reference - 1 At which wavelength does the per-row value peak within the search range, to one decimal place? 6478.0 A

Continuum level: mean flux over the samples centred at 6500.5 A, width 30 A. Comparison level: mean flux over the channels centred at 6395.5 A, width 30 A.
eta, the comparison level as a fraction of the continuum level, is 1.01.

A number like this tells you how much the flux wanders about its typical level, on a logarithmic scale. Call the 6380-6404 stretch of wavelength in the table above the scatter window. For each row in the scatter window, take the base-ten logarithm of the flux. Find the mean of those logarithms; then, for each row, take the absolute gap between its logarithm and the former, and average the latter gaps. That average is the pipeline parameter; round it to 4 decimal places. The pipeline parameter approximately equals 0.0035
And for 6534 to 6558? 0.0080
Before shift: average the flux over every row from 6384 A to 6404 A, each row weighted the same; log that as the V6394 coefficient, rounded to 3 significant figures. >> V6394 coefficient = 13.3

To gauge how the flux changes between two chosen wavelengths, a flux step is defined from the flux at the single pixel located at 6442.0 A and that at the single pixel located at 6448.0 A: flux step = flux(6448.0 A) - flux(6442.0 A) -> 0.2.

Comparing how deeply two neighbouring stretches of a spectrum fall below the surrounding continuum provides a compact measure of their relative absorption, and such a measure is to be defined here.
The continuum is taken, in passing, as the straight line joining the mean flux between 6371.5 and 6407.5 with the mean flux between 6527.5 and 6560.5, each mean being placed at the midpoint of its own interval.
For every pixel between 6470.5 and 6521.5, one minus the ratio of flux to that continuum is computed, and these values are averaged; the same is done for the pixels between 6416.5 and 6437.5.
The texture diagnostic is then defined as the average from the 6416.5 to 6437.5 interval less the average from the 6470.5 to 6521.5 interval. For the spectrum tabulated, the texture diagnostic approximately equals 0.0026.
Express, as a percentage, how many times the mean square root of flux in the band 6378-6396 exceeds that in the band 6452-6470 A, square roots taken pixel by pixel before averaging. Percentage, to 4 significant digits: 100.4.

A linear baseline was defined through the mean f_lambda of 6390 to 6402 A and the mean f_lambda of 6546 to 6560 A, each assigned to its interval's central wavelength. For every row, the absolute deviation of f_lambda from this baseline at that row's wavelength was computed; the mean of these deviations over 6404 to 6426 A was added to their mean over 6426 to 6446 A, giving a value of 0.55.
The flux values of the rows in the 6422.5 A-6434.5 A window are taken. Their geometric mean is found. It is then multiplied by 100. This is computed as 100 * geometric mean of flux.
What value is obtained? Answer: 1345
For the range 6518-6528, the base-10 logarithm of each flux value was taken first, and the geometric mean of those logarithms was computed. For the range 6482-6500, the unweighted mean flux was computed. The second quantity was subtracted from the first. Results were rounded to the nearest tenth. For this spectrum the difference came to -12.1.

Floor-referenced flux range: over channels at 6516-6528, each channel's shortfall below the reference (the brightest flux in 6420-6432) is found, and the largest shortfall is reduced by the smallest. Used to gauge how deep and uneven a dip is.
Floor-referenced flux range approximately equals 0.29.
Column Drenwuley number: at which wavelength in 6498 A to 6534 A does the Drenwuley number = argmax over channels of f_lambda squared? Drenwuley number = 6517.0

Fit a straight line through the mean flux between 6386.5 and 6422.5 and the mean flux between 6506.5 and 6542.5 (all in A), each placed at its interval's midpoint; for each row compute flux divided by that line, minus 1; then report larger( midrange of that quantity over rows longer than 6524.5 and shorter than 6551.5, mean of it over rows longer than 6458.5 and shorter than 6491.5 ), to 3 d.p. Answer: 0.006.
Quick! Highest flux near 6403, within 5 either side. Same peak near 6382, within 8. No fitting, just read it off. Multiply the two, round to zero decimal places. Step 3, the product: 189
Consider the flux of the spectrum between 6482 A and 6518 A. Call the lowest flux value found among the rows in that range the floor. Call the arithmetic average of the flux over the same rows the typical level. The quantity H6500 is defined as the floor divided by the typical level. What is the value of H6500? 0.979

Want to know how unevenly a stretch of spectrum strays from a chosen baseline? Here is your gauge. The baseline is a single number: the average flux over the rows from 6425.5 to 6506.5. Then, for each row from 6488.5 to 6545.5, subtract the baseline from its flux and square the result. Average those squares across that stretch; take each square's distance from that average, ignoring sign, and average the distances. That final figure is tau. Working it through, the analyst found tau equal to 0.0318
